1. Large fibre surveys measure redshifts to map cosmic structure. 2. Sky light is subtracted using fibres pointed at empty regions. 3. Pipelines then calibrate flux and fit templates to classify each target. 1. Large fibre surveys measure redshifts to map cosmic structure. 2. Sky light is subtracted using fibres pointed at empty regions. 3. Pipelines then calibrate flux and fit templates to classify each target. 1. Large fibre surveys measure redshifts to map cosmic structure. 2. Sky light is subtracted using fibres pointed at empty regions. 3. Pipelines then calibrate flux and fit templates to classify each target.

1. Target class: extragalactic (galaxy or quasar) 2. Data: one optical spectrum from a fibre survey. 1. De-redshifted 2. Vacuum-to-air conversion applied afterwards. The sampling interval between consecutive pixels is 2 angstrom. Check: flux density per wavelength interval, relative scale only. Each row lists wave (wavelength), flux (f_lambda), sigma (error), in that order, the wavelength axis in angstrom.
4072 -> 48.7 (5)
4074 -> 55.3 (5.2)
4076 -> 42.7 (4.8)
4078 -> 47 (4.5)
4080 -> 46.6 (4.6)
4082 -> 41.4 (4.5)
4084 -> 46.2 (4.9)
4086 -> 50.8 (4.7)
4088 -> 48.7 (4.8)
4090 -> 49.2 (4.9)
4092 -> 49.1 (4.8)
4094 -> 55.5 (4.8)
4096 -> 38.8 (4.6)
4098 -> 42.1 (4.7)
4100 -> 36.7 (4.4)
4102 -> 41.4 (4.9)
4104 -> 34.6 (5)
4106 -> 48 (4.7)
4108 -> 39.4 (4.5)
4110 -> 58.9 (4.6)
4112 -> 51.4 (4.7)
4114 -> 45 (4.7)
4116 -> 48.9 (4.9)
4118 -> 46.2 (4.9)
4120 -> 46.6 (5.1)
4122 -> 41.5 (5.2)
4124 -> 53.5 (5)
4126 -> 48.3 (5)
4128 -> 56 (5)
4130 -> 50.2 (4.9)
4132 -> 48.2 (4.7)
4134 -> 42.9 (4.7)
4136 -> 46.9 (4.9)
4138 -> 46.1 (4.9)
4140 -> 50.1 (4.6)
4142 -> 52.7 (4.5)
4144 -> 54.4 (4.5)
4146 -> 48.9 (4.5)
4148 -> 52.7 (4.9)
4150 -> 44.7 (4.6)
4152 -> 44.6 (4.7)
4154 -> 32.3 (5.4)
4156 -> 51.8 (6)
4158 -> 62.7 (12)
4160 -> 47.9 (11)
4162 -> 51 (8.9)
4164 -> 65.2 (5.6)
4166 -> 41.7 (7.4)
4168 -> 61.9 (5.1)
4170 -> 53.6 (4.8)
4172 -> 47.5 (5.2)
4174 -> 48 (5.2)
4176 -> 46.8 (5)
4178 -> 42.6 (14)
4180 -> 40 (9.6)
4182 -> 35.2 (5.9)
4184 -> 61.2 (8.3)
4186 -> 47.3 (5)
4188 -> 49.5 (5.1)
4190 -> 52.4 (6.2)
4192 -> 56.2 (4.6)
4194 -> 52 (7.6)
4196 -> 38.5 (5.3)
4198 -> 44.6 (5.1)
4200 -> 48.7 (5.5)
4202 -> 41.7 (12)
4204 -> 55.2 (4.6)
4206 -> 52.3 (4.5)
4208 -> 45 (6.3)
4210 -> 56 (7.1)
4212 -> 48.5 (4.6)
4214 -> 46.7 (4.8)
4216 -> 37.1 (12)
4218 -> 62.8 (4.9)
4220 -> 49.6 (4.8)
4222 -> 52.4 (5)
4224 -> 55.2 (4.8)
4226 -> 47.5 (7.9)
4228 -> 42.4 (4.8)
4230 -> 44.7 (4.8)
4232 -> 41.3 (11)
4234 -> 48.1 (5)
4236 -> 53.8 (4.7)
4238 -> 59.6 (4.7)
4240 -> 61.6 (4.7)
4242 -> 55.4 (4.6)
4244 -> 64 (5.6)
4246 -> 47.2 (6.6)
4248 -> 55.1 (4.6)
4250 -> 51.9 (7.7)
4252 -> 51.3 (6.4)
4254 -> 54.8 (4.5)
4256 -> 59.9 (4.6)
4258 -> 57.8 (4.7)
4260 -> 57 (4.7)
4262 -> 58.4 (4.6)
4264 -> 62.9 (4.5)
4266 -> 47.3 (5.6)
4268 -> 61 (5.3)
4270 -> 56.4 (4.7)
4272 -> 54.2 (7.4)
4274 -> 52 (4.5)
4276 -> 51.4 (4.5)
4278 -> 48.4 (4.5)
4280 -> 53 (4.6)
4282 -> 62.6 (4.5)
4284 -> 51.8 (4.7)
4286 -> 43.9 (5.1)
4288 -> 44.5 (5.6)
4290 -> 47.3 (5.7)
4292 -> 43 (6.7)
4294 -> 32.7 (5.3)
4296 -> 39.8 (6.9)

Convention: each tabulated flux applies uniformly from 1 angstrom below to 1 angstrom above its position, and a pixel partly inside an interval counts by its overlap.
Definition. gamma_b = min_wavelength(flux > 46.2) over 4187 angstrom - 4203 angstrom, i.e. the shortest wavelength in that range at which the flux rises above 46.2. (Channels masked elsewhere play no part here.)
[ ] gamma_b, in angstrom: 4188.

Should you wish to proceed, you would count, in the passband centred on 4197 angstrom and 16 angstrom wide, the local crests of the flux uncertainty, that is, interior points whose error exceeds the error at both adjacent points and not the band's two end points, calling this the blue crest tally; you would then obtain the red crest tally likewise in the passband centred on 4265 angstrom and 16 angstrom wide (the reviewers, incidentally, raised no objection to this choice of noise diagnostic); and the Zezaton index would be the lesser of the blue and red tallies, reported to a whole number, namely 1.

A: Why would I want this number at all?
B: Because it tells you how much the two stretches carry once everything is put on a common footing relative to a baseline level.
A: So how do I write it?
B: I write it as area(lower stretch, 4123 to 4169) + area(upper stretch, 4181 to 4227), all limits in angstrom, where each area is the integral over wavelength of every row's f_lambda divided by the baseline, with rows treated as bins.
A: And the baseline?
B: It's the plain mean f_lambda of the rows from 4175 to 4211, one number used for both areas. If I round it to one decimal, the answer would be 95.3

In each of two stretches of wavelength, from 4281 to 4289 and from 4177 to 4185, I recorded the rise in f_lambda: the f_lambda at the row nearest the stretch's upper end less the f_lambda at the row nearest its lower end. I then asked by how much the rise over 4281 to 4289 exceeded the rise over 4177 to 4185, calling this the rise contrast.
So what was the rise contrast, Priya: -37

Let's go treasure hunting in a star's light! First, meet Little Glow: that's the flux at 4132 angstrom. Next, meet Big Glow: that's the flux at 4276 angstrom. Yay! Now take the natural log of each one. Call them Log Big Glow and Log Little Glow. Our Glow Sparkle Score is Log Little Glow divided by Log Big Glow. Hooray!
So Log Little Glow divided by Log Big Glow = 0.98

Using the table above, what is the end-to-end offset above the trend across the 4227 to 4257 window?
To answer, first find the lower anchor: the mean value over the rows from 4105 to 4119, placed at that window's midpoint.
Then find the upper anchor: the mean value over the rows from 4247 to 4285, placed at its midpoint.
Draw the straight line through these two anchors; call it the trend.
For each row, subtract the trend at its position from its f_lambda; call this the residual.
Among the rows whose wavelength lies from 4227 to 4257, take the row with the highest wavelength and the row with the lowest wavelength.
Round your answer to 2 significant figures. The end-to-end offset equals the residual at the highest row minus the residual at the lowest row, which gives 16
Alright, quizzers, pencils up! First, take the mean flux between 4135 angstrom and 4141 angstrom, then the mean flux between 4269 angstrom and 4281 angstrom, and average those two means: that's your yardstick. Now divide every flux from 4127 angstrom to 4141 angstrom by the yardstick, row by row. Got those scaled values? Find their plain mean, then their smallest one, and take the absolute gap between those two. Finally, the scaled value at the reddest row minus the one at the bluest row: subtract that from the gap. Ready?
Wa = 0.23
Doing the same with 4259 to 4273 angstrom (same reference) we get 0.24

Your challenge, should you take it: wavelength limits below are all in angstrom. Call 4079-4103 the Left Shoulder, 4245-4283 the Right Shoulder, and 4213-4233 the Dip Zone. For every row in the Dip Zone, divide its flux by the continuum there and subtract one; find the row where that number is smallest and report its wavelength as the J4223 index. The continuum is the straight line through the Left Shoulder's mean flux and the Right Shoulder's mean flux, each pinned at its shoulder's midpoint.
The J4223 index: 4216 angstrom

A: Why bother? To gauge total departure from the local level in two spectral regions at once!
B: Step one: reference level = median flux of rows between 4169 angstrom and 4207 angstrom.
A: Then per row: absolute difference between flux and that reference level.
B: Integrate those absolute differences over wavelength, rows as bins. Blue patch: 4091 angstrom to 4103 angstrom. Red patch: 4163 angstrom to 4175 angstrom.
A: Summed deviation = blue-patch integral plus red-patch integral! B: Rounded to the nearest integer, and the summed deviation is 170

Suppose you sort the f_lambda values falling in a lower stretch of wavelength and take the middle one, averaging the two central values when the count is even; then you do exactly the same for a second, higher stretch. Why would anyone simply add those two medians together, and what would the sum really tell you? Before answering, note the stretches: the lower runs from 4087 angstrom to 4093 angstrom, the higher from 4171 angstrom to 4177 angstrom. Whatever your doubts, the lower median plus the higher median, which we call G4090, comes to 97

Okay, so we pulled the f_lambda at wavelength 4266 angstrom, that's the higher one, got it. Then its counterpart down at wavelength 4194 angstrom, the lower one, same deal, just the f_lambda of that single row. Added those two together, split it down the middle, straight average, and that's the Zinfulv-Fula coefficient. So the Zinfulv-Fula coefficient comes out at 50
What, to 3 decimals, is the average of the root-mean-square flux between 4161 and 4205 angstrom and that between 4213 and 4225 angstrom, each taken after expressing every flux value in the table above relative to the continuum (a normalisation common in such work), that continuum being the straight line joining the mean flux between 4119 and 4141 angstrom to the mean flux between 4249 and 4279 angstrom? 0.975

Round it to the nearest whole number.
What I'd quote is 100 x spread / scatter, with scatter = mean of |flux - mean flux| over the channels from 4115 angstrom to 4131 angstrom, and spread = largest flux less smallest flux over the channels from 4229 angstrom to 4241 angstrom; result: 625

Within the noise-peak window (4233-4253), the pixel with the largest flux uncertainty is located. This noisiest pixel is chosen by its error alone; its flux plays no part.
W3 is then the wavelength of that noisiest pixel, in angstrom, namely 4250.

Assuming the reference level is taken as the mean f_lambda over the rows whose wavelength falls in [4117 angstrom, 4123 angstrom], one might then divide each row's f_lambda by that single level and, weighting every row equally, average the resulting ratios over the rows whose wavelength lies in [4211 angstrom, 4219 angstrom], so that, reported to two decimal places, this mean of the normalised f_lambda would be 1.09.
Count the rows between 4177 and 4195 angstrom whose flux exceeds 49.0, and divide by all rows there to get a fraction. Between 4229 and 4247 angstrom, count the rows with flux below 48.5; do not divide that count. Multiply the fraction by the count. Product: 2.2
